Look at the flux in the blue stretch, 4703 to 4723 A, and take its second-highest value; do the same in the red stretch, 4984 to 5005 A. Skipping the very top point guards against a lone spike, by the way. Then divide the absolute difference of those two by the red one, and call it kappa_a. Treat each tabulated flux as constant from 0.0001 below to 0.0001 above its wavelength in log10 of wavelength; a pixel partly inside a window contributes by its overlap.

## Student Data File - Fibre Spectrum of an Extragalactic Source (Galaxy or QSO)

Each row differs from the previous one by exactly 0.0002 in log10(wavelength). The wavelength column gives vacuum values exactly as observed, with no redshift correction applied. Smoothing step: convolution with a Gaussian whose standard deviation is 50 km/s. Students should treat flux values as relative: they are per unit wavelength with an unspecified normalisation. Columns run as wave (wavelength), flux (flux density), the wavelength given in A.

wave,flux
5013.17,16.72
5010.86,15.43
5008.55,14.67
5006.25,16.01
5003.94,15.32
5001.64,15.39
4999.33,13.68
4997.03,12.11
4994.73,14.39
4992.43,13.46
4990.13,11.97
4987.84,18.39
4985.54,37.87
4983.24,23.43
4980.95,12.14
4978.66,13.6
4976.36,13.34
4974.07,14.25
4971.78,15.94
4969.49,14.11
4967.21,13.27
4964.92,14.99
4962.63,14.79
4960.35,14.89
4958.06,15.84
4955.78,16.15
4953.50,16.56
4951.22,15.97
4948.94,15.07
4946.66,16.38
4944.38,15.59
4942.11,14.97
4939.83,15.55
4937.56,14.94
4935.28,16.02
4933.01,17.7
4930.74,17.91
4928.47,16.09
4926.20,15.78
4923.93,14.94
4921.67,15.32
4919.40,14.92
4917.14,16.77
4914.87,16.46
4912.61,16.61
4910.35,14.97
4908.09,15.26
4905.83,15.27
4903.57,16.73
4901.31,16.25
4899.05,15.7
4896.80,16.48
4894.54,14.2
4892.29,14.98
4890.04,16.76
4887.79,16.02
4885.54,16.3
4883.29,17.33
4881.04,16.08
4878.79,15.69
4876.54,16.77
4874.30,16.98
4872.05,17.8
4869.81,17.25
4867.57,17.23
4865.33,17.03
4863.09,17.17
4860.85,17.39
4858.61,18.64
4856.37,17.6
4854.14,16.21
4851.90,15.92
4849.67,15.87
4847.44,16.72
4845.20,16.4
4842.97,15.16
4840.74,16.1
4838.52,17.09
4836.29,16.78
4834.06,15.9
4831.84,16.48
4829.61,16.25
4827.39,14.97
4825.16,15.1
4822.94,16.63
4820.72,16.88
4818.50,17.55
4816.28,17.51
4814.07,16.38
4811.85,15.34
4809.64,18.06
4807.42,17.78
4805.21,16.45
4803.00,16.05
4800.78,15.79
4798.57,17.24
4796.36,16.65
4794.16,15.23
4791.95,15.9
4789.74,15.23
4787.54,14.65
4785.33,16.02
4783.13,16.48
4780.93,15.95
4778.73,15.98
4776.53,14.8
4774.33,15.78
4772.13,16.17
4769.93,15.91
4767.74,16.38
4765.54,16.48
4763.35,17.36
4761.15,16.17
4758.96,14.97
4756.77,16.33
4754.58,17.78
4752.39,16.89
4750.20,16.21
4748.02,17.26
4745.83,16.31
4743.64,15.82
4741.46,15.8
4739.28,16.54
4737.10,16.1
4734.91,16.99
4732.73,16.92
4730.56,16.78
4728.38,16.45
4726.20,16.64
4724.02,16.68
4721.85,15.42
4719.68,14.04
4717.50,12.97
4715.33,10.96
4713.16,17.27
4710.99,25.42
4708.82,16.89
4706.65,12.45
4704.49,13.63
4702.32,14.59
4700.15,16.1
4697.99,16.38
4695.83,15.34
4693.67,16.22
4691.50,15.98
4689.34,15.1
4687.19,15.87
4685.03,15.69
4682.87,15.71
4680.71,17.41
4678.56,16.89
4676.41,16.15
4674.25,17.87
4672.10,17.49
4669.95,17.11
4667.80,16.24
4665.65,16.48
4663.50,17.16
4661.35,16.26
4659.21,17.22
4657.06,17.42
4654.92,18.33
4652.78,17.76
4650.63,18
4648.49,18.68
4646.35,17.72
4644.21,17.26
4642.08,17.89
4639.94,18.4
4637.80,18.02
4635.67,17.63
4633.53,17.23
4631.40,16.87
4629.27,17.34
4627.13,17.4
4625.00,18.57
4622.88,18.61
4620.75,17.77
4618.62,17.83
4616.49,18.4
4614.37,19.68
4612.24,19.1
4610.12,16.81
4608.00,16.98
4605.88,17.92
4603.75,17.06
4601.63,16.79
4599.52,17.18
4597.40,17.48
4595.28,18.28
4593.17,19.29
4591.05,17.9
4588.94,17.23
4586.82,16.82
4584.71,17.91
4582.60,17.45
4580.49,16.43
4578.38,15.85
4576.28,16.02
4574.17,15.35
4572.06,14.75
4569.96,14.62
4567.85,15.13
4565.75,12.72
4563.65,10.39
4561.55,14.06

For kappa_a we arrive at 0.061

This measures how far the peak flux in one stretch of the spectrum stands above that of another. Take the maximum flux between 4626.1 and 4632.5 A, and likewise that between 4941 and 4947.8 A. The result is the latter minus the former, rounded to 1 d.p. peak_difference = -1.0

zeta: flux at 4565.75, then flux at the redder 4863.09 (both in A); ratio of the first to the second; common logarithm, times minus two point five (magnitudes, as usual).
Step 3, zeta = 0.33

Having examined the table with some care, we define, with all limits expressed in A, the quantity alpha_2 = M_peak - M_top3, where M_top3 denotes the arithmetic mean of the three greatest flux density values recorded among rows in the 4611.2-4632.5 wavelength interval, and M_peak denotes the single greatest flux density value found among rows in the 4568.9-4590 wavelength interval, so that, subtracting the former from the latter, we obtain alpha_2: -1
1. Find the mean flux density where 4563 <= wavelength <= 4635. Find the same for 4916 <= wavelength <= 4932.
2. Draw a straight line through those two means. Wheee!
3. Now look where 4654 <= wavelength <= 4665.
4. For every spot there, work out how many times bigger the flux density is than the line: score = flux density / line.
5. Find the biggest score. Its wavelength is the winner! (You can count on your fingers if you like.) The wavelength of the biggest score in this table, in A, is 4654.92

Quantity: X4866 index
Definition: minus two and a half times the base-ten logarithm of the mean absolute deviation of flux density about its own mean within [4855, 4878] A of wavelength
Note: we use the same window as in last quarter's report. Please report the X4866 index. 1.1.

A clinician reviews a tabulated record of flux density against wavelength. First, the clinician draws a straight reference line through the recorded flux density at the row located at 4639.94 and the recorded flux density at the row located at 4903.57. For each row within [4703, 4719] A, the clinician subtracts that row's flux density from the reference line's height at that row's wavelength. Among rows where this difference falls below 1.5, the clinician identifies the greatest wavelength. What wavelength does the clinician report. 4713.16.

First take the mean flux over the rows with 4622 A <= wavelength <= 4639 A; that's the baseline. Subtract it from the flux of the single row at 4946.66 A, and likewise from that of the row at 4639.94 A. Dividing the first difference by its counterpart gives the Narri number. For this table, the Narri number -1.9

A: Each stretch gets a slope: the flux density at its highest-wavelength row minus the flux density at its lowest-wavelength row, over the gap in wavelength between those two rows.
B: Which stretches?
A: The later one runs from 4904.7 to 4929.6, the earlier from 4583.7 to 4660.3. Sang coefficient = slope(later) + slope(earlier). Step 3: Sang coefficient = 0.03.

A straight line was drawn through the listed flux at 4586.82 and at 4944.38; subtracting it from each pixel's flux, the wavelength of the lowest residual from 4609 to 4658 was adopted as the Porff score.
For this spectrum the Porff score 4610.12 A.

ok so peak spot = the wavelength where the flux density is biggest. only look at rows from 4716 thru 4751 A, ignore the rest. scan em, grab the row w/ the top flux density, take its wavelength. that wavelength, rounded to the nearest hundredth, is 4748.02 A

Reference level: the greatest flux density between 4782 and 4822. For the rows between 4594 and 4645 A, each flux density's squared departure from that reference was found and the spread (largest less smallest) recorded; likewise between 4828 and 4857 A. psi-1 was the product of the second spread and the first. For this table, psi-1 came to 22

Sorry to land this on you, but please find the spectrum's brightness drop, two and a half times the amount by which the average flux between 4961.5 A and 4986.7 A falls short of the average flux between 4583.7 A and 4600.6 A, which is 1.7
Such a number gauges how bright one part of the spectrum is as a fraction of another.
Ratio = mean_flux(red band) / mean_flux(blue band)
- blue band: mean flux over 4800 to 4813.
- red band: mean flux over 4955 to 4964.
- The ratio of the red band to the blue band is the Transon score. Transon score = 0.93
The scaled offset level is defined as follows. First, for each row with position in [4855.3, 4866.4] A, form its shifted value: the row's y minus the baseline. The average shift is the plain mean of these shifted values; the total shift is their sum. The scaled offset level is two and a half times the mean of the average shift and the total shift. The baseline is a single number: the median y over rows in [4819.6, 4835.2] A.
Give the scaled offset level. 10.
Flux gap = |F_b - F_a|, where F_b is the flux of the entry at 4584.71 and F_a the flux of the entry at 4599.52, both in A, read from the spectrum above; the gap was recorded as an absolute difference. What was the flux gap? 0.7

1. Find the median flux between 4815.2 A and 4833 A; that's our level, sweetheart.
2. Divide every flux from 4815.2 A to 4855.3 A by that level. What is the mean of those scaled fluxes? 0.98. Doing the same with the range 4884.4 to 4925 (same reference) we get 0.95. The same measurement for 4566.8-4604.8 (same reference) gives 1.01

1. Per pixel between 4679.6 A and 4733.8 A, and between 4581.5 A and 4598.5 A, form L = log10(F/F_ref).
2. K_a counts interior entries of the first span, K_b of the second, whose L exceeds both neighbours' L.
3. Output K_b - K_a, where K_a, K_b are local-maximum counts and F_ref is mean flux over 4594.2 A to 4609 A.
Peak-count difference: -3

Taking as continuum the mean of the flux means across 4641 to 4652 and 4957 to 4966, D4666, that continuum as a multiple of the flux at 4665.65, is 1.002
